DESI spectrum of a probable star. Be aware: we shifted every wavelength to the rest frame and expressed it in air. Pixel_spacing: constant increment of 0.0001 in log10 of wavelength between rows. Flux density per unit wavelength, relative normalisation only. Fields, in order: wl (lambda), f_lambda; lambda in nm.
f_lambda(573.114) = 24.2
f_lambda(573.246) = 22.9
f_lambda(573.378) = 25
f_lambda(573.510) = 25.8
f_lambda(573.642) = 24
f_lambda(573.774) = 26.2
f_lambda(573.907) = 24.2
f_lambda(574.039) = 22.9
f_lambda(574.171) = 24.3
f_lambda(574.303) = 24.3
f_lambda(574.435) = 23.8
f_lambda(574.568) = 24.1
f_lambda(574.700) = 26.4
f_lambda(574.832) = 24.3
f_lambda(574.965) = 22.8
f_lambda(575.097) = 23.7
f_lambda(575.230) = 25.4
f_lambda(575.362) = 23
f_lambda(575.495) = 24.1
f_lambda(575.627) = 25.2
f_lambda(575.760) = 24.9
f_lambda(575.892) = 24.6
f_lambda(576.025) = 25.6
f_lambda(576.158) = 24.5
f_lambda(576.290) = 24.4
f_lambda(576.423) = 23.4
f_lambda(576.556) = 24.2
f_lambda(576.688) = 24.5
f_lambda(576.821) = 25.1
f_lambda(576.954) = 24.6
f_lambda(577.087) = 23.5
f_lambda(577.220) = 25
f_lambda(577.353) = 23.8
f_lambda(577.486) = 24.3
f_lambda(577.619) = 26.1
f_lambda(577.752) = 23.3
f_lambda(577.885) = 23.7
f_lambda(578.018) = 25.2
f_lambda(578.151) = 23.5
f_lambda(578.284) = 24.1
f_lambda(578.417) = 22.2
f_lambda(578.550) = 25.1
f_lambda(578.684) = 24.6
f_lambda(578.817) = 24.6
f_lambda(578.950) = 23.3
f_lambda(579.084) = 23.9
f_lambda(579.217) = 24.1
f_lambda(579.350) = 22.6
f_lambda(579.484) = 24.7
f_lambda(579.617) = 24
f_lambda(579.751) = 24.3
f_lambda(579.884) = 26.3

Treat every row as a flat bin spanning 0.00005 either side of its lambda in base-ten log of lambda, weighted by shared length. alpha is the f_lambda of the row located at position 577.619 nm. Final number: 26.1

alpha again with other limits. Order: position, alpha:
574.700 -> 26.4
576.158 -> 24.5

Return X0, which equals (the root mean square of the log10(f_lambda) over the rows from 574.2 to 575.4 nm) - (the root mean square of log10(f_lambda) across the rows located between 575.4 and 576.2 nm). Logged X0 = -0.0112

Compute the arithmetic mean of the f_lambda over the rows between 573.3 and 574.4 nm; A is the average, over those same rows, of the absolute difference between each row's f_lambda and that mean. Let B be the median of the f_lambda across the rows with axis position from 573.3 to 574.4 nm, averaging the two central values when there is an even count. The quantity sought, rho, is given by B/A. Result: 30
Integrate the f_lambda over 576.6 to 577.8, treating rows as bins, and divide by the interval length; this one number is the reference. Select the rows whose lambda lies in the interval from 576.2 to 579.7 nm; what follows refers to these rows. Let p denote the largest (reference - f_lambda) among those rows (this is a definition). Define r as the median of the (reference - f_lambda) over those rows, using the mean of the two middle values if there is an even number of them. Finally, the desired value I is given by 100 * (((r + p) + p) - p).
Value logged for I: 261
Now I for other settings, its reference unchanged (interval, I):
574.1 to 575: 186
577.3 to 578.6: 281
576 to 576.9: 106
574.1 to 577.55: 186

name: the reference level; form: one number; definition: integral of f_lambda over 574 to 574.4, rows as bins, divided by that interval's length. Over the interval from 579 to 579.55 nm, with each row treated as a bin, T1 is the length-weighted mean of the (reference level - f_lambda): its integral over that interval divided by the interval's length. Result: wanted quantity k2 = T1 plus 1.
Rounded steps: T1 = 0.13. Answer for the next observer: 1.1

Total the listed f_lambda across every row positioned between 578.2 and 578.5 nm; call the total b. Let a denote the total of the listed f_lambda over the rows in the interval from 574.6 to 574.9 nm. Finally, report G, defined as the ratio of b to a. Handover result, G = 0.91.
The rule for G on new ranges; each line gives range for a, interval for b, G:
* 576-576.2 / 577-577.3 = 0.97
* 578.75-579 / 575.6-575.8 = 1.05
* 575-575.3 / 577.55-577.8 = 1.01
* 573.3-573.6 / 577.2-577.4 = 0.96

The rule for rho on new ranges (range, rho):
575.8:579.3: 38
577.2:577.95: 30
